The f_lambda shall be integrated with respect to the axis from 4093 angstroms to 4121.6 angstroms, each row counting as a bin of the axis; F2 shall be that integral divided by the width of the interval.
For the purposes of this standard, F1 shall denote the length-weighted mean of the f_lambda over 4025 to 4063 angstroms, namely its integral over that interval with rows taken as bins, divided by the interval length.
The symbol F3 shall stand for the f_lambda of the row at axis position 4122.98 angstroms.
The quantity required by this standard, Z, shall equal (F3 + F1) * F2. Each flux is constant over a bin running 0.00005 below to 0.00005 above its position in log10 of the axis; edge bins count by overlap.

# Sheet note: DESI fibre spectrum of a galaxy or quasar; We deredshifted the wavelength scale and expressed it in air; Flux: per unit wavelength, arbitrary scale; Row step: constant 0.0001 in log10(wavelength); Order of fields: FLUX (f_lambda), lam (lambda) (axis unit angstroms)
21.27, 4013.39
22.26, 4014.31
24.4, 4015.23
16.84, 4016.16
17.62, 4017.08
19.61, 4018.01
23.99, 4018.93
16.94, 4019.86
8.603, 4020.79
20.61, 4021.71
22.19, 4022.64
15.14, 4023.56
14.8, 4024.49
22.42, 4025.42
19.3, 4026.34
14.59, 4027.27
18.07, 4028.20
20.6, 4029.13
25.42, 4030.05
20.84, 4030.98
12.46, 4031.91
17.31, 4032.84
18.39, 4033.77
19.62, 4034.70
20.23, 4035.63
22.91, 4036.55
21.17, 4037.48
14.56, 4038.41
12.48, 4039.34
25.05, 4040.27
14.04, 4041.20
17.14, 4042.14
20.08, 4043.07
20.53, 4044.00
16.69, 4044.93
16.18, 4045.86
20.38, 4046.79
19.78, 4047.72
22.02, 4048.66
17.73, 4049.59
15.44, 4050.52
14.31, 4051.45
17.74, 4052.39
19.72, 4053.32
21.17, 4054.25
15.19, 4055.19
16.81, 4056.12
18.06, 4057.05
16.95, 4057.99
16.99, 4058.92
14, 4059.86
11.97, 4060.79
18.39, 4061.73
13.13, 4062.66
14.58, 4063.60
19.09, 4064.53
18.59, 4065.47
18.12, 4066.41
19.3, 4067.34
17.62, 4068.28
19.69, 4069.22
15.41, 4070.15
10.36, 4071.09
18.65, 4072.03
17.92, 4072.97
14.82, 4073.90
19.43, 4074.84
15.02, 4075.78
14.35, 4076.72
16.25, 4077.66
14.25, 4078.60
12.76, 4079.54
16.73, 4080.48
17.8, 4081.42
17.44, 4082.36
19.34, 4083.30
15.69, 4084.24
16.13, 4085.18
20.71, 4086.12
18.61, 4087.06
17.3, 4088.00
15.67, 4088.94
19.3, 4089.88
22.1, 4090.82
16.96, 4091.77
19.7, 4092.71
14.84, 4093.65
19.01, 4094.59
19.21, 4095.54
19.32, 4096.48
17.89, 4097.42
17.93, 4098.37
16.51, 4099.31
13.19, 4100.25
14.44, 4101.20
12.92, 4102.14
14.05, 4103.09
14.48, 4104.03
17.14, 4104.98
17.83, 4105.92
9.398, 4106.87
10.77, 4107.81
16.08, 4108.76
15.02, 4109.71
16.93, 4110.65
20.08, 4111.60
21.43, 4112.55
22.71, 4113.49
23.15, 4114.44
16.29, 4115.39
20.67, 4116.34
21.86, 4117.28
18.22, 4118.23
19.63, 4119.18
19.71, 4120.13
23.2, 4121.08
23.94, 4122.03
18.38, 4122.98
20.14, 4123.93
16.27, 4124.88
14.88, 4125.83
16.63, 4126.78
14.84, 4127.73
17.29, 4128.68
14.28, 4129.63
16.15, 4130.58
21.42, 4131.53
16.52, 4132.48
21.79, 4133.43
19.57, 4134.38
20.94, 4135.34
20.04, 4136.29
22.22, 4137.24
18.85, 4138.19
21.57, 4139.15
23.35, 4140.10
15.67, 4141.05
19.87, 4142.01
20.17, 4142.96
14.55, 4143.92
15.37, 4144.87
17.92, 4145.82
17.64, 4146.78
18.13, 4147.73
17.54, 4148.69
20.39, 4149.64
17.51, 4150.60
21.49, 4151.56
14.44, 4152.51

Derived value 637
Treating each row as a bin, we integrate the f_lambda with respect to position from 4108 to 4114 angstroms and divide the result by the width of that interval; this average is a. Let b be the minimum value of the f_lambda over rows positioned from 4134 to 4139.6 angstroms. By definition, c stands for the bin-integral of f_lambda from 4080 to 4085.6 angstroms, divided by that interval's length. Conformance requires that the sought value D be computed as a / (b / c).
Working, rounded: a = 18.3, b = 18.85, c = 17.2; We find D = 17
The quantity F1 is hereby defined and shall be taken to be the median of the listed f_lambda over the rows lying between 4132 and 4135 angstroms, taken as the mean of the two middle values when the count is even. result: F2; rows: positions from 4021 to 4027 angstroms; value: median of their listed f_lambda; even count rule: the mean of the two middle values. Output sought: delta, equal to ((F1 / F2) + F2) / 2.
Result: 10.5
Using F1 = 19.6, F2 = 20.0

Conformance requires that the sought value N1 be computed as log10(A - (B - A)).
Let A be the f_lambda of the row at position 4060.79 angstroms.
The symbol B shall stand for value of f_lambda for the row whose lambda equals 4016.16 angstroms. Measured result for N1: 0.85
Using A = 11.97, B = 16.84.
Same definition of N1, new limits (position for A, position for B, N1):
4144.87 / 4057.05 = 1.10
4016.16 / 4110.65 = 1.22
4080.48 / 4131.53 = 1.08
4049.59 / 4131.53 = 1.15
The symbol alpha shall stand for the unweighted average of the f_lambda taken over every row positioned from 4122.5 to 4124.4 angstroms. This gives 19.3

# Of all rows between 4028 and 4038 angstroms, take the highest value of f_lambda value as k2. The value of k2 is 25.42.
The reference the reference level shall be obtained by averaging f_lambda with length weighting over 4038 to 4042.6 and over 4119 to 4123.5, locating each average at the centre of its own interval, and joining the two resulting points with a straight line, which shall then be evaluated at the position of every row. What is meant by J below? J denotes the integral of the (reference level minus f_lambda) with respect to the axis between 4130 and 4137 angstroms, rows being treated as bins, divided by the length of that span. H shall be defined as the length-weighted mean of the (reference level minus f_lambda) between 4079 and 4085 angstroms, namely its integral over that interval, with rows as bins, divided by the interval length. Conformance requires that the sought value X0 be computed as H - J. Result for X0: 0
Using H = 2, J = 2.2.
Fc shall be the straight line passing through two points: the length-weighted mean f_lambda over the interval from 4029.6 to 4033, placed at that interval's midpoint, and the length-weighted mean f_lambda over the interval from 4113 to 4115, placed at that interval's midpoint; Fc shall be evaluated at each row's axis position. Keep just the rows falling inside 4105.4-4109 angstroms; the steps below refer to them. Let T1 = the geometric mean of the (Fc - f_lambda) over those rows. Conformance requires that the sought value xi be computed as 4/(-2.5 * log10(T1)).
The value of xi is -1.8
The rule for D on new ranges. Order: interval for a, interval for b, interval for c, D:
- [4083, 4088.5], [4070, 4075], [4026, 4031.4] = 34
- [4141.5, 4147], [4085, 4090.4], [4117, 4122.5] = 24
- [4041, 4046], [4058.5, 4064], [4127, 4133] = 25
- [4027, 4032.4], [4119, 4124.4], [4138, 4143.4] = 20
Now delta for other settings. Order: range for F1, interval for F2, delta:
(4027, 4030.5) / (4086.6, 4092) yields 9.5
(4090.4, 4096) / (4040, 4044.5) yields 10.5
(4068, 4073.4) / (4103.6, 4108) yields 7.9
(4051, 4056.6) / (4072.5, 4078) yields 8.4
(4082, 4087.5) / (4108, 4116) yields 9.7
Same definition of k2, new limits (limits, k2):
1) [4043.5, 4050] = 22.02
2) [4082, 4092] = 22.1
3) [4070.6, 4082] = 19.43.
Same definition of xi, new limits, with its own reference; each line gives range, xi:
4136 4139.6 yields -3.7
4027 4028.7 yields -5.4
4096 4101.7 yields -2.3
